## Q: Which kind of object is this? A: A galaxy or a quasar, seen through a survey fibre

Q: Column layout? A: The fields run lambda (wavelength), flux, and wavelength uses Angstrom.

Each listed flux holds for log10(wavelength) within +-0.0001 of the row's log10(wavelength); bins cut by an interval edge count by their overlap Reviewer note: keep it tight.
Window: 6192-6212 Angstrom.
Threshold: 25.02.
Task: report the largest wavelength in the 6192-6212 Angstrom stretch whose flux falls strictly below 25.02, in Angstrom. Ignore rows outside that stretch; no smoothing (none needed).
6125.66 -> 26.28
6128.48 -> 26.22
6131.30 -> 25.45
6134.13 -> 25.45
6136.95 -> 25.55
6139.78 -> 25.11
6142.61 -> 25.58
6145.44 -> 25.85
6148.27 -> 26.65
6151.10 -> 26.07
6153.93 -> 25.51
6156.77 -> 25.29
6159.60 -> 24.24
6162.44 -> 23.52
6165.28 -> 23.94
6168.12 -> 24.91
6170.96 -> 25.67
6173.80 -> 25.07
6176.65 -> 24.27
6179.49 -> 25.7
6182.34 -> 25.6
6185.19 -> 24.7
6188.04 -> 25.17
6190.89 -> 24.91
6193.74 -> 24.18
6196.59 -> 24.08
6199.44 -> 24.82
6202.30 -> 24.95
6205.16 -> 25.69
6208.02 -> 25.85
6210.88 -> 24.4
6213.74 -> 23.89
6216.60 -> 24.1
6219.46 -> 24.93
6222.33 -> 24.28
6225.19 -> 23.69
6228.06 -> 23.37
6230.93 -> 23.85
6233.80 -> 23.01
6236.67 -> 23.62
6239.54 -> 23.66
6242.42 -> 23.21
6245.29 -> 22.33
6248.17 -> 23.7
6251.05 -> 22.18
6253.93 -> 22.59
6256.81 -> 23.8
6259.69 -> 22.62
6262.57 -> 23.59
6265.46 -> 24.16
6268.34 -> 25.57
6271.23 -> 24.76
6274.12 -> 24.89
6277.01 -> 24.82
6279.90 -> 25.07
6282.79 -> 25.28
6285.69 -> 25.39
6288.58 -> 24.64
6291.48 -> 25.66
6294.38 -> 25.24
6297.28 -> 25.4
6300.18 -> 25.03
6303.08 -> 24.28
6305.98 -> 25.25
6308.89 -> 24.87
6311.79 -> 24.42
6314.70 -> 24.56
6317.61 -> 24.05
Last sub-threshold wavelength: 6210.88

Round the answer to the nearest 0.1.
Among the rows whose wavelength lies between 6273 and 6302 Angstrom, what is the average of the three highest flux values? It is 25.5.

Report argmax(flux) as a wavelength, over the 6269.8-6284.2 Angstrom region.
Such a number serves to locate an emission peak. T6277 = 6282.79 Angstrom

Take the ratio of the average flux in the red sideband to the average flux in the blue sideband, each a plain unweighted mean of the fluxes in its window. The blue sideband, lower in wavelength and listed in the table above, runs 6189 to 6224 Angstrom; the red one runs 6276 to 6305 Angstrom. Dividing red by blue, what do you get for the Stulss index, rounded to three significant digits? 1.02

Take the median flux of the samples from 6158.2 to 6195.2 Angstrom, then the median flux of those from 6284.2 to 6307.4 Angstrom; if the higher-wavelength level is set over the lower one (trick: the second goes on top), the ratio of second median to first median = 1.01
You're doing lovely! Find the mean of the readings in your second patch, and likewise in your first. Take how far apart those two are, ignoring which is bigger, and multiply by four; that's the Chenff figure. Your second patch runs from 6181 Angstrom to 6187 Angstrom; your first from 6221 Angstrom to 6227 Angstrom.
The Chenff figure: 4.7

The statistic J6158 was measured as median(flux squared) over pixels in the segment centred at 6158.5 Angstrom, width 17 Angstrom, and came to 614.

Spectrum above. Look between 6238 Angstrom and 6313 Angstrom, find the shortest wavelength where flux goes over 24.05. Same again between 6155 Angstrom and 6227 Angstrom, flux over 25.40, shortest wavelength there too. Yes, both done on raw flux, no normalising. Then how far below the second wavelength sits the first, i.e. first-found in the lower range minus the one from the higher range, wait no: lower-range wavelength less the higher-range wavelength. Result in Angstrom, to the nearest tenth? -94.5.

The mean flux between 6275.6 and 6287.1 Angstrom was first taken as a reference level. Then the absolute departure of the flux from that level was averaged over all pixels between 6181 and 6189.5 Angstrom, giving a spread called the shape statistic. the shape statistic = 0.31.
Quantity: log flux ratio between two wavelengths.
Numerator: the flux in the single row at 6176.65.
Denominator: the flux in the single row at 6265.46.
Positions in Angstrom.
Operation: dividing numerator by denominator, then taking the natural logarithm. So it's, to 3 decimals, 0.005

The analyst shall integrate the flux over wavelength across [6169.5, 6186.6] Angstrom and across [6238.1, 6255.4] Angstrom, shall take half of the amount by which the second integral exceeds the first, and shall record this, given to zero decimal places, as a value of -17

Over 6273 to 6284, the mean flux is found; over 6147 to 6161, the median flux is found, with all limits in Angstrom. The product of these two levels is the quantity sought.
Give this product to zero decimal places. 638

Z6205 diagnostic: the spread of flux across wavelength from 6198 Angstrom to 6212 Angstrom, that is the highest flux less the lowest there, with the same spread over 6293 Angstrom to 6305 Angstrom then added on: 2.6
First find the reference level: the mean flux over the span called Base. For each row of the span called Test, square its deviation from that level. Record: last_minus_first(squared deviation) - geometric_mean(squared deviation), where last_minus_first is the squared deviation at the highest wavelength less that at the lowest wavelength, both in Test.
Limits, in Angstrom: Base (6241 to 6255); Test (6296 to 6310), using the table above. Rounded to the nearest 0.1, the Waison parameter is -7.0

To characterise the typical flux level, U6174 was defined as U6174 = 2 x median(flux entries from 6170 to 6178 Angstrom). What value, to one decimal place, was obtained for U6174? 50.1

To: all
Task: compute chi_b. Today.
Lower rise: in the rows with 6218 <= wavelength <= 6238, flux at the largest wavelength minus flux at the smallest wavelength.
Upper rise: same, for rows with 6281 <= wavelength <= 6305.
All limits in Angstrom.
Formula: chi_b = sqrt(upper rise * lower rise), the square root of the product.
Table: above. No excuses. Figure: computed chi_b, 1.1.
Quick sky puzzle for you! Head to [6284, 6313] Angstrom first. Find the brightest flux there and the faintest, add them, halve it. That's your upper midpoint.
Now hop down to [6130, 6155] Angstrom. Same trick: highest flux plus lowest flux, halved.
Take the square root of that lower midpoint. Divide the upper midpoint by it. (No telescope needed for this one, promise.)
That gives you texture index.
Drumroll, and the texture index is 4.91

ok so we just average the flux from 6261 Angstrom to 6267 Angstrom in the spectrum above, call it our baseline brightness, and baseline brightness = 23.9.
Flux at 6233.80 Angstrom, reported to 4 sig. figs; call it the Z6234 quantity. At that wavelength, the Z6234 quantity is 23.01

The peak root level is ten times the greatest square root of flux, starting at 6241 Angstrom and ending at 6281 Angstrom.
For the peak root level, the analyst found 50.6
